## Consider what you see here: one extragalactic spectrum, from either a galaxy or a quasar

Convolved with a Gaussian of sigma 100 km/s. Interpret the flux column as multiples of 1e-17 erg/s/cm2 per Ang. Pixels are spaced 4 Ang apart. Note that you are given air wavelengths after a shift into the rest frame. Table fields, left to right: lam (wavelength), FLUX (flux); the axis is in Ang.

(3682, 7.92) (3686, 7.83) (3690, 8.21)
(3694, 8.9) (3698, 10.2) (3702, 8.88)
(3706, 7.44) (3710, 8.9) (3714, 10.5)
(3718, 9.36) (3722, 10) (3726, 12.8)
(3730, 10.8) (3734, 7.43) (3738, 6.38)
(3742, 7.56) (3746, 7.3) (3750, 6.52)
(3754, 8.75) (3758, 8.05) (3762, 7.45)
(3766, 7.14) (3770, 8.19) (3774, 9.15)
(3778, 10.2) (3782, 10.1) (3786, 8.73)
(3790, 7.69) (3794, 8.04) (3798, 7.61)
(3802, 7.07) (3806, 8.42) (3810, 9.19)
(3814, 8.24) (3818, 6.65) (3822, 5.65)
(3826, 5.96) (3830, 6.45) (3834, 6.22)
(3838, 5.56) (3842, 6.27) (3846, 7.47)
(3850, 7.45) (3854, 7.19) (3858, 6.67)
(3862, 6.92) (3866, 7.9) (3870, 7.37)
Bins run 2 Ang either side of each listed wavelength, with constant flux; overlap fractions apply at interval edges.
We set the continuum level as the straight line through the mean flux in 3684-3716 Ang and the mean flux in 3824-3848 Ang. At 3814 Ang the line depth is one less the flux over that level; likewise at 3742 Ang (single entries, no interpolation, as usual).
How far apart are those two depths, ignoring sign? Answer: 0.29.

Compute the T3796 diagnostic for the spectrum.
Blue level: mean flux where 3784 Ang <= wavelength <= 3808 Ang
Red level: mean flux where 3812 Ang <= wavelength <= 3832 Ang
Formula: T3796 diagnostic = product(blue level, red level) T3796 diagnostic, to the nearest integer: 52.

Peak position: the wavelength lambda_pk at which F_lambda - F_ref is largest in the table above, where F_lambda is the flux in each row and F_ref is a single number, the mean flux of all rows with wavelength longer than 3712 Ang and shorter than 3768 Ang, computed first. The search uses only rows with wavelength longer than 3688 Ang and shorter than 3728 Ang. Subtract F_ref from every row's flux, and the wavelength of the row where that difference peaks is 3726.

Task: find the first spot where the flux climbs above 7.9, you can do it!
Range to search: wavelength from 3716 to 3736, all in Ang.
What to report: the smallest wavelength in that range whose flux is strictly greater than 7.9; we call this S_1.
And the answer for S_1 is 3718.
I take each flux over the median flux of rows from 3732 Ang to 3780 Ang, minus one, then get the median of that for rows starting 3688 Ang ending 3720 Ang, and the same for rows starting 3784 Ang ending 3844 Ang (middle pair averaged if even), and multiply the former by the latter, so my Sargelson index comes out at -0.011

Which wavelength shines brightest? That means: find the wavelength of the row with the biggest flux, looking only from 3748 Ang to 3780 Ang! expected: 3778 Ang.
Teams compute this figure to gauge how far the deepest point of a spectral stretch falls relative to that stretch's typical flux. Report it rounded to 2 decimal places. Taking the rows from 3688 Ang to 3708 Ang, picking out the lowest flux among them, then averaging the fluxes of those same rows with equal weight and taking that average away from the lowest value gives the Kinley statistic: -1.29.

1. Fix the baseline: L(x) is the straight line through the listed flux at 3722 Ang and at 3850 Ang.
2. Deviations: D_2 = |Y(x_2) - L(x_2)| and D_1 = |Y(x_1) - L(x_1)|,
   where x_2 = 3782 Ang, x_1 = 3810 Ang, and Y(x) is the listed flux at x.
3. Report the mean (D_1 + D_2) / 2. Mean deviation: 1.12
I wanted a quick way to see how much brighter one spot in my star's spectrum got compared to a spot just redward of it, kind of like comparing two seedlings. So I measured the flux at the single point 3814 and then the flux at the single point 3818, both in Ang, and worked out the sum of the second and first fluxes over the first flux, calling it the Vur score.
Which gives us 1.8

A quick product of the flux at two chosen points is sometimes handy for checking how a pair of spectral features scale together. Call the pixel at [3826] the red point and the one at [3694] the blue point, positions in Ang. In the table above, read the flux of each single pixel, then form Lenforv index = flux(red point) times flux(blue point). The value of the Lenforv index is 53.0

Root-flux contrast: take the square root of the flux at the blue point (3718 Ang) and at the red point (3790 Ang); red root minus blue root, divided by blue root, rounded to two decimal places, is -0.09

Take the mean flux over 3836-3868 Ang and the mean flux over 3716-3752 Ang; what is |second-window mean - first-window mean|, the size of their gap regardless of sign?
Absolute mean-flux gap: 1.75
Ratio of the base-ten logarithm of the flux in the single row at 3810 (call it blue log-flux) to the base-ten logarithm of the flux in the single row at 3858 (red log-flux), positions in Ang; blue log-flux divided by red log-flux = 1.17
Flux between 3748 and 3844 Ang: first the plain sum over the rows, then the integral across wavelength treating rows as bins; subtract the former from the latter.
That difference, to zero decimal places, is 550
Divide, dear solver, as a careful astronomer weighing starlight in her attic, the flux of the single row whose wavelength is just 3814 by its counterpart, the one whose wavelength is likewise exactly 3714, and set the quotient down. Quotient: 0.78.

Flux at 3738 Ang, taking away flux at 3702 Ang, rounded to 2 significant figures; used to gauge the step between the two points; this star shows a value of -2.5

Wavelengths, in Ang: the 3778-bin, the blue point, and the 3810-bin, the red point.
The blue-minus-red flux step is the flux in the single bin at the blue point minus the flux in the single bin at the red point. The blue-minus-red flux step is 1.0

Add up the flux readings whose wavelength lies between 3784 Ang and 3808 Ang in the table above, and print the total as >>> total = 47.6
